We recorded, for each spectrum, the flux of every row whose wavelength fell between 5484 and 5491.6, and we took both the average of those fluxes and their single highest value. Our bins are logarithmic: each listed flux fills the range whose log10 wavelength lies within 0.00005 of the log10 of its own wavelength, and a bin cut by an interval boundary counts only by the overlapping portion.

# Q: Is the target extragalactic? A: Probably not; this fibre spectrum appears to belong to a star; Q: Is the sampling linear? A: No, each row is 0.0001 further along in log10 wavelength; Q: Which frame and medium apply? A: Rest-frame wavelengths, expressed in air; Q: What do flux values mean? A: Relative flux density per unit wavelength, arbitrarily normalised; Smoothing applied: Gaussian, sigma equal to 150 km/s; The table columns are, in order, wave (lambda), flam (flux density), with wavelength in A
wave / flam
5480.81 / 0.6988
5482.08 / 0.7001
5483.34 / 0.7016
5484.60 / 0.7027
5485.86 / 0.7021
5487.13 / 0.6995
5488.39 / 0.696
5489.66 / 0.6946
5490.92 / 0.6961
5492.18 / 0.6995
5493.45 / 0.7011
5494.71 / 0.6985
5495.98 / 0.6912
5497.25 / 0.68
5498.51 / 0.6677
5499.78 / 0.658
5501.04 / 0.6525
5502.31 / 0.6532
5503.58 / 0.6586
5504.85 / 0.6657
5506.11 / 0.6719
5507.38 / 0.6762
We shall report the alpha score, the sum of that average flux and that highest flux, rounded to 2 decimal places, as 1.40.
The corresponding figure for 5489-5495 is 1.40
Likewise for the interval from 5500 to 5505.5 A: 1.32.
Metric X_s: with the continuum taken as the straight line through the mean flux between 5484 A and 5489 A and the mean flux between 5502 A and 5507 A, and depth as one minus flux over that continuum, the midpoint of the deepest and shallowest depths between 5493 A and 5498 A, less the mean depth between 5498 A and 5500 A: -0.029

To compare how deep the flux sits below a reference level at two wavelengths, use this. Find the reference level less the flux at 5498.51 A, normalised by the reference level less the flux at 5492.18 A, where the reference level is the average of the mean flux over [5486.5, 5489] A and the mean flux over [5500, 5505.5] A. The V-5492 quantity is -0.5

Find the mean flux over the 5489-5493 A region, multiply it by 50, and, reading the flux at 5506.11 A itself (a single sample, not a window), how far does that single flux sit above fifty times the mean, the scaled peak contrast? -34.2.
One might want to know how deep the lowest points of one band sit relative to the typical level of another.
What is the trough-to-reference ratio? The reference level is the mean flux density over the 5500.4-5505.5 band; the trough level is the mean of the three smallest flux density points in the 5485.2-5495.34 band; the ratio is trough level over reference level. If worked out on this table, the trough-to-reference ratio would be 1.06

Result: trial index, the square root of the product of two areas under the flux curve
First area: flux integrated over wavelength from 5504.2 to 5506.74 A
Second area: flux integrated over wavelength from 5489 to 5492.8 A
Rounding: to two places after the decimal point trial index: 2.12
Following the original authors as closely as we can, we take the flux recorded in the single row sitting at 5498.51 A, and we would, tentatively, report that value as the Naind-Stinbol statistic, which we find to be 0.6677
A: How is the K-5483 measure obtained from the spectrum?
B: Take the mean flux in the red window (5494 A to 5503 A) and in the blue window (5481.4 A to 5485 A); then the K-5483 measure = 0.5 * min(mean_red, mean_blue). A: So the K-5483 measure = 0.336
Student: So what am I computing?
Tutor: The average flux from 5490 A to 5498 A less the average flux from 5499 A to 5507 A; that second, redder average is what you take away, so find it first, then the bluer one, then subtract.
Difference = 0.034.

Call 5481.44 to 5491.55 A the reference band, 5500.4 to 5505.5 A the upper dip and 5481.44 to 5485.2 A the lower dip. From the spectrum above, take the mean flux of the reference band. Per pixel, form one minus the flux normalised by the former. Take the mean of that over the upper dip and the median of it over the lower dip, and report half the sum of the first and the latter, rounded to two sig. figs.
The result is 0.028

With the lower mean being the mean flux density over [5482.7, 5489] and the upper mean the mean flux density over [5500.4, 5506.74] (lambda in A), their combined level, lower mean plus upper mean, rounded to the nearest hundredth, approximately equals 1.36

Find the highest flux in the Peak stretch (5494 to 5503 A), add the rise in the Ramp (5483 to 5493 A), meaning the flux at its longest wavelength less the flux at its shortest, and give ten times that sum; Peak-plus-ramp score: 6.96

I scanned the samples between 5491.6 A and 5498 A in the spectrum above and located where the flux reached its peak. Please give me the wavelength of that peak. 5493.45 A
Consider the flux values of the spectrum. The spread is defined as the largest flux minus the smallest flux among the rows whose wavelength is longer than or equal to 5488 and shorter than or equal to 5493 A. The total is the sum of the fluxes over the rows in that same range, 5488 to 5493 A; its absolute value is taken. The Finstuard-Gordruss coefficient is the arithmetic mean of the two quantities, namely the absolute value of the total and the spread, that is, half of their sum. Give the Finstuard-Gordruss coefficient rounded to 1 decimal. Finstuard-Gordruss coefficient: 1.4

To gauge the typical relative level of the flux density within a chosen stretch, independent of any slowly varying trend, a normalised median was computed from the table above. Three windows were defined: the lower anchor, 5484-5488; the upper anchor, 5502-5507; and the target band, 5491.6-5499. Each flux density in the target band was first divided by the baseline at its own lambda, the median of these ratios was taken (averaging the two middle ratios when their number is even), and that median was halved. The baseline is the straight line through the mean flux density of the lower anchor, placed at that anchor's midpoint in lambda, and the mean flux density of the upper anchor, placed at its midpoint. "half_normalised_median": 0.508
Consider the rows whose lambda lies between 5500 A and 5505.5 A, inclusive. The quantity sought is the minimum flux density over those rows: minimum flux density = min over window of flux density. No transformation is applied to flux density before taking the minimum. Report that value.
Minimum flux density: 0.6525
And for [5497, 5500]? 0.658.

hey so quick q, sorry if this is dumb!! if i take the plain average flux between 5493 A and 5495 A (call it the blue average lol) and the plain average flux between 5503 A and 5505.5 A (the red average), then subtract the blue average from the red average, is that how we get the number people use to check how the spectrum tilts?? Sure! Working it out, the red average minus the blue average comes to -0.038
